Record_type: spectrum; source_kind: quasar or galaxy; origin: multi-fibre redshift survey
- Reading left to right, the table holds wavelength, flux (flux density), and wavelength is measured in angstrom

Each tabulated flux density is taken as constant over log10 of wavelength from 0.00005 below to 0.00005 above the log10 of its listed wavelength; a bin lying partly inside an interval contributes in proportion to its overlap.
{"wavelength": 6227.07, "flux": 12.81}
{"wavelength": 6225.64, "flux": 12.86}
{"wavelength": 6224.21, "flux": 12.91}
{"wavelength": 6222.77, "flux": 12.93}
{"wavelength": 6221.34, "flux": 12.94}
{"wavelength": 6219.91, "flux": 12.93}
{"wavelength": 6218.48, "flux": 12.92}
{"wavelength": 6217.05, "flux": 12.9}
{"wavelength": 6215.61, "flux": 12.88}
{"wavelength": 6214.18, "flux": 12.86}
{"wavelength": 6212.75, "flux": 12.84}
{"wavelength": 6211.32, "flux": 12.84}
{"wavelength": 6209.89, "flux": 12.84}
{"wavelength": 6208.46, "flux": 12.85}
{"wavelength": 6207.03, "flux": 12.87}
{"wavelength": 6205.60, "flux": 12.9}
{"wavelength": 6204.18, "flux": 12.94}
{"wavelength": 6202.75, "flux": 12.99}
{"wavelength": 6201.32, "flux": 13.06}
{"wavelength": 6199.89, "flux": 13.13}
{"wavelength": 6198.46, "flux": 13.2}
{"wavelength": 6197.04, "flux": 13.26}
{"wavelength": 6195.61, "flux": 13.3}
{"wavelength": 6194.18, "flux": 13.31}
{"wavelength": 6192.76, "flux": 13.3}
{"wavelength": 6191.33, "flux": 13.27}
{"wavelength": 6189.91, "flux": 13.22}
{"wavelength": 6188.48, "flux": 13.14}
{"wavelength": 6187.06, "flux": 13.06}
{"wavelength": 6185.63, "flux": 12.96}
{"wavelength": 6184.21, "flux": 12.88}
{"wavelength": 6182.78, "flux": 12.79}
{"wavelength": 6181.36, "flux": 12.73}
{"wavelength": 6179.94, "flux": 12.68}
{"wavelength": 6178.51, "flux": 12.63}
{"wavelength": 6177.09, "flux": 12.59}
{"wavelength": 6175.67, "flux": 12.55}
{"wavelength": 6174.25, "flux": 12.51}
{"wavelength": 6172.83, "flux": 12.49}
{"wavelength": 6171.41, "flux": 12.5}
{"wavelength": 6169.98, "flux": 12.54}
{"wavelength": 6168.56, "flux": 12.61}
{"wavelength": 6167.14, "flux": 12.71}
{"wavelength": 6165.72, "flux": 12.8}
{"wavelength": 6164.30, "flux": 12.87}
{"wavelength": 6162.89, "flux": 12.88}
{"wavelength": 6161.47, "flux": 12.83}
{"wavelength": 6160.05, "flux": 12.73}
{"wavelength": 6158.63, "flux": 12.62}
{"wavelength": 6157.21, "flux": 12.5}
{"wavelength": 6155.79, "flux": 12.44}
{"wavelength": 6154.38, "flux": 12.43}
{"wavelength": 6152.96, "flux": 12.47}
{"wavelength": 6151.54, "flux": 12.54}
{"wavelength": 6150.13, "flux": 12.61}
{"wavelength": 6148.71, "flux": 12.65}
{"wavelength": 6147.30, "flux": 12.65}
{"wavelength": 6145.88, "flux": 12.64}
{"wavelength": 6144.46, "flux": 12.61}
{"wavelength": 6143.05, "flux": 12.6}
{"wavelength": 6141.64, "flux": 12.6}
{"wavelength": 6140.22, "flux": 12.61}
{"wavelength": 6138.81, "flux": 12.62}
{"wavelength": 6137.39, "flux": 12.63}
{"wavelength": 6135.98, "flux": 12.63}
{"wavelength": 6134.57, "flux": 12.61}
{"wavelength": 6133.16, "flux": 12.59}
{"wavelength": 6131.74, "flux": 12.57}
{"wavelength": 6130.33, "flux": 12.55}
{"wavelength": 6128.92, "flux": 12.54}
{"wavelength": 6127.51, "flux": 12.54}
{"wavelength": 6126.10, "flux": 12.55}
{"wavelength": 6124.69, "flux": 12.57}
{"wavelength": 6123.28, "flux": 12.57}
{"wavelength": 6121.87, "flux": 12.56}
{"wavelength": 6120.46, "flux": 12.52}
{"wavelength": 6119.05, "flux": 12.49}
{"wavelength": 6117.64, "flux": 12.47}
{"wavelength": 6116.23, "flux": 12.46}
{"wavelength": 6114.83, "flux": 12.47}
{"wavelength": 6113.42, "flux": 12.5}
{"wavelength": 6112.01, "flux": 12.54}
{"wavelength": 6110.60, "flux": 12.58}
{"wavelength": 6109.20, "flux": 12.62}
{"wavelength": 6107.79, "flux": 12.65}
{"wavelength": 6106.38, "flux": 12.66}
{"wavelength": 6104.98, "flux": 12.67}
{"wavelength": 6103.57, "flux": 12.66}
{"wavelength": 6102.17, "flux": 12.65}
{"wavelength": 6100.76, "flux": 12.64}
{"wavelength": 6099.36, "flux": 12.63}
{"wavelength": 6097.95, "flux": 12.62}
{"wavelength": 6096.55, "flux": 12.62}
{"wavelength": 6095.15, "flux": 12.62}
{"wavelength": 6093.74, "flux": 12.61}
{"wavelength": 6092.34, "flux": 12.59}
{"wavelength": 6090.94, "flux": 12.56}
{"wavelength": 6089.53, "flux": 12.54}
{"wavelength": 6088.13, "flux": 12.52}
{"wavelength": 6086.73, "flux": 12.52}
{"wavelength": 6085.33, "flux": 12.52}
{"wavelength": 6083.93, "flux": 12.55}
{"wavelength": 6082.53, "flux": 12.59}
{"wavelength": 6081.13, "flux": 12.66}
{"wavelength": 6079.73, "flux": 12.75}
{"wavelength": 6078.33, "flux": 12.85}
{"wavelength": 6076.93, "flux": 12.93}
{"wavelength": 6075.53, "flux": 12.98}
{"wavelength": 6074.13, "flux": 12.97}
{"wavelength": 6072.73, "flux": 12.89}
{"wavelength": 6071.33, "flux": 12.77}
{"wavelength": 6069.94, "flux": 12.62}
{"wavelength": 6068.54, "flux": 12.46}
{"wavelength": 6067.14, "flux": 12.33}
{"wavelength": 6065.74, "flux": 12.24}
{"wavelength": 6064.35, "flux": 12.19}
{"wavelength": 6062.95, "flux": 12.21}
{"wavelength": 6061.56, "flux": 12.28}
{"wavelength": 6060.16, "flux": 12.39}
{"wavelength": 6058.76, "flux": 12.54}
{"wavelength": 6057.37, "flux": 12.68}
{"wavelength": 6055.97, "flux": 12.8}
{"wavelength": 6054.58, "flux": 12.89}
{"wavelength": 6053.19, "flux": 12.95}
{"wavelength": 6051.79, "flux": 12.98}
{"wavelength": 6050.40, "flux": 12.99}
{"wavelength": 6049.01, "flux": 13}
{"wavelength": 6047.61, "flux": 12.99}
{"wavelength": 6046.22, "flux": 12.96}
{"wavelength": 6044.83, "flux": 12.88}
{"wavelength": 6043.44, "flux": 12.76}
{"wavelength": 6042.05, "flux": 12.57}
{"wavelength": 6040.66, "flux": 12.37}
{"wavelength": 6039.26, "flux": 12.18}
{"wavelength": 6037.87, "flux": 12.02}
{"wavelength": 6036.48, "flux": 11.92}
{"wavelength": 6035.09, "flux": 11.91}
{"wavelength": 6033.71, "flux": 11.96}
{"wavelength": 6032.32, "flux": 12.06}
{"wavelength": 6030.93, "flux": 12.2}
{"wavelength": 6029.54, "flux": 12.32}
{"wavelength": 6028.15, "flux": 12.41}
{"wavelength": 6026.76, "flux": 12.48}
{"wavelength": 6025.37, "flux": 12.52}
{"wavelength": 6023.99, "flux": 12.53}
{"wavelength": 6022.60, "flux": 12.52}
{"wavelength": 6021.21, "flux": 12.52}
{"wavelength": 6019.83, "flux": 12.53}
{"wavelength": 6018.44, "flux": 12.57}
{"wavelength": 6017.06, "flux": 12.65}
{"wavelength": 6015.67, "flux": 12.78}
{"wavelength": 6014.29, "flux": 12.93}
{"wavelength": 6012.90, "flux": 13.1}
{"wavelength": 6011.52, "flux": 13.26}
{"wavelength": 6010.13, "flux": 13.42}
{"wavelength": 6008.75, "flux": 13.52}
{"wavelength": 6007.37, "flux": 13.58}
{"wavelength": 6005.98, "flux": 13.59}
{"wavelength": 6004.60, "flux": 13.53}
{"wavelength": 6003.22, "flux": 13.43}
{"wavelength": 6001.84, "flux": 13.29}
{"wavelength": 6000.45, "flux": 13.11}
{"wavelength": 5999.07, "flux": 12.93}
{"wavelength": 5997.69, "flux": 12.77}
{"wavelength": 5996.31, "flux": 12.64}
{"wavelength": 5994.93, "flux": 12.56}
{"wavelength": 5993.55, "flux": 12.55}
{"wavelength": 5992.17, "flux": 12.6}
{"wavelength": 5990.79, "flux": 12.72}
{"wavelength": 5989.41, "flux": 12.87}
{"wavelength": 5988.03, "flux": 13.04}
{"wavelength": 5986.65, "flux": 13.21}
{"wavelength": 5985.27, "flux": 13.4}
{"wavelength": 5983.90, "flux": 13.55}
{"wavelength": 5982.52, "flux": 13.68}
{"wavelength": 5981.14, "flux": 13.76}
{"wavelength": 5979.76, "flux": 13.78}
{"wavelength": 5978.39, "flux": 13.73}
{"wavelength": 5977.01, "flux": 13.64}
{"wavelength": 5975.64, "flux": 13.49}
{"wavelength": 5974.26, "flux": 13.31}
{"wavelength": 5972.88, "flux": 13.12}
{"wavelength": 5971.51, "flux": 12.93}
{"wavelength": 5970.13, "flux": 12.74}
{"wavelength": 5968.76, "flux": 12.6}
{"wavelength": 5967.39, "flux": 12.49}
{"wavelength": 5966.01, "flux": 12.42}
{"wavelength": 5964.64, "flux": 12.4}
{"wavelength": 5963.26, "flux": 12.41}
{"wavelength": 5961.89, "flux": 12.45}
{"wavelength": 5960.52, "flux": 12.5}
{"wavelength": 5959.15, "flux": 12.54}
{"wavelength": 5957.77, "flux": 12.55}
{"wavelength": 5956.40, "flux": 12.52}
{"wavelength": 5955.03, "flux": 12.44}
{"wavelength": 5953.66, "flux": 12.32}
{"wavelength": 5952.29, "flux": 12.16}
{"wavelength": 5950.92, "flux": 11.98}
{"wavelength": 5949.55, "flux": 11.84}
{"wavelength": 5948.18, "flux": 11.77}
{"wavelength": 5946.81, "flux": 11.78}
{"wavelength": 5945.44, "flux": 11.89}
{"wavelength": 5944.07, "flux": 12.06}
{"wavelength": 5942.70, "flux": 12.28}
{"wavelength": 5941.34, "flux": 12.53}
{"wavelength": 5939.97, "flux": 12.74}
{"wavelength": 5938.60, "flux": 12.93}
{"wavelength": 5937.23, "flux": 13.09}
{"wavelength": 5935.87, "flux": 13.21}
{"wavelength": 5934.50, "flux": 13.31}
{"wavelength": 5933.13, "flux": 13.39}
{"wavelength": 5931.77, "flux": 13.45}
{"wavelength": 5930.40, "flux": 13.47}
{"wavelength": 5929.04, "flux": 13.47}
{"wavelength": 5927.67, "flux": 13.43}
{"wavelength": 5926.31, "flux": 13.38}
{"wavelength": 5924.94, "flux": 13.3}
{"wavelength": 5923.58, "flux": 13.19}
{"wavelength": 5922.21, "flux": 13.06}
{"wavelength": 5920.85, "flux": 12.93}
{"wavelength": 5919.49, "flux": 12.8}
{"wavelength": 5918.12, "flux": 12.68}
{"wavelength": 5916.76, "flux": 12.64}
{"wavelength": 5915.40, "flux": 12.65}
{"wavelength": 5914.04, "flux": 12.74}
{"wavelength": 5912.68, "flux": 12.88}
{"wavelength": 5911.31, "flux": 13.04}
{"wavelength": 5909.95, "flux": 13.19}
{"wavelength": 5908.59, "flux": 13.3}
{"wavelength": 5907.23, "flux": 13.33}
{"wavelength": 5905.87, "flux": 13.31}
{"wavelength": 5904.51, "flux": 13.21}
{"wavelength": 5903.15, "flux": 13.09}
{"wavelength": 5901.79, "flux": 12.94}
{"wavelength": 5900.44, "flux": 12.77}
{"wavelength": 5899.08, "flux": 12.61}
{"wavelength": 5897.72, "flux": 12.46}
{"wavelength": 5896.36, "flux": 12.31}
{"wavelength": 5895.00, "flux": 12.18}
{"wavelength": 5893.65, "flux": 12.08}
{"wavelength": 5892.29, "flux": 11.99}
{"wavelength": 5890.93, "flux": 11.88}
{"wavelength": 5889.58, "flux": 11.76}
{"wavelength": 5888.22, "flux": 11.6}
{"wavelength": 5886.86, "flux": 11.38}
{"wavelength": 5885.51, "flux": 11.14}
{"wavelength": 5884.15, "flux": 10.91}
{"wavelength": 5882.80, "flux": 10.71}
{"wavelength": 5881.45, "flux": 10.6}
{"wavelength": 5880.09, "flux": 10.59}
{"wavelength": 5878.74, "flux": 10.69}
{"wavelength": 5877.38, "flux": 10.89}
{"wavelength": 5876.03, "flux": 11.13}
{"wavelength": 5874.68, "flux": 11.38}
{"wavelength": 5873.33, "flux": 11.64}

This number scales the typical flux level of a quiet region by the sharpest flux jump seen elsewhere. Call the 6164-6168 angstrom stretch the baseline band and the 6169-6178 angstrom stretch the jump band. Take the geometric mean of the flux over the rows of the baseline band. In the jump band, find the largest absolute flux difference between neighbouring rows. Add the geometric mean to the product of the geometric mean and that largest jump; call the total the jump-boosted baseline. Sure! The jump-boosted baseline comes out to 13.3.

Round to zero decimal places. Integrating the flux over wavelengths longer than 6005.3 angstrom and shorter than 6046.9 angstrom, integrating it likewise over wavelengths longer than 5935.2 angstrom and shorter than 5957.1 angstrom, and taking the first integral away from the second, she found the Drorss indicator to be -255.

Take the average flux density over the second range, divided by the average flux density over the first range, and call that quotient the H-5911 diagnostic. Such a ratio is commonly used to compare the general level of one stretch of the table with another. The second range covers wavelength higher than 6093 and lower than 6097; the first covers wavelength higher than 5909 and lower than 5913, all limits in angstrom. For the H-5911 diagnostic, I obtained 0.97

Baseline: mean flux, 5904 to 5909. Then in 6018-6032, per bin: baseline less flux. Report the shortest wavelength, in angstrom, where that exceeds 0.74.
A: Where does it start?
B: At 6019.83 angstrom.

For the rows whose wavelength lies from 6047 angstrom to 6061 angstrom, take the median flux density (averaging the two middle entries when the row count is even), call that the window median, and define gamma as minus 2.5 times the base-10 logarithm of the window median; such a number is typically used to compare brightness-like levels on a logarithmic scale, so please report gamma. -2.78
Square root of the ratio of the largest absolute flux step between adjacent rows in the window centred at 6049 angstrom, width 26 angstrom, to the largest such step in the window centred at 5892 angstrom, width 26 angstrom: 0.91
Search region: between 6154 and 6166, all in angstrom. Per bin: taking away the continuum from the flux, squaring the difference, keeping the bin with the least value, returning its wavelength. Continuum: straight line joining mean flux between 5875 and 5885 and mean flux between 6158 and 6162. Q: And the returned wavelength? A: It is 6160.05 angstrom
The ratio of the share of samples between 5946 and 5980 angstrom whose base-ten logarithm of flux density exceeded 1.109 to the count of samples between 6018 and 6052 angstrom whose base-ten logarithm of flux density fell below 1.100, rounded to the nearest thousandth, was 0.016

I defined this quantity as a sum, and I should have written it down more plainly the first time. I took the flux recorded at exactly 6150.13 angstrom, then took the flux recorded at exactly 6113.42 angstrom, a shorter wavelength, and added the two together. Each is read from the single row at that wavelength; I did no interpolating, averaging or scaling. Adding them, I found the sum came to 25.1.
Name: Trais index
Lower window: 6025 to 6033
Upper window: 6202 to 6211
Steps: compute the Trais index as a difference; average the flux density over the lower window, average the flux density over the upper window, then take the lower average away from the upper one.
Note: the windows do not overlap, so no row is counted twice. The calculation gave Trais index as 0.6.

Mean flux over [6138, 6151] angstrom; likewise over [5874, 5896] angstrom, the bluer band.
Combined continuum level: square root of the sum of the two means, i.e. 4.89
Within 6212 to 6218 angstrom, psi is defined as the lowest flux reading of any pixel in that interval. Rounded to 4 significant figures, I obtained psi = 12.84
